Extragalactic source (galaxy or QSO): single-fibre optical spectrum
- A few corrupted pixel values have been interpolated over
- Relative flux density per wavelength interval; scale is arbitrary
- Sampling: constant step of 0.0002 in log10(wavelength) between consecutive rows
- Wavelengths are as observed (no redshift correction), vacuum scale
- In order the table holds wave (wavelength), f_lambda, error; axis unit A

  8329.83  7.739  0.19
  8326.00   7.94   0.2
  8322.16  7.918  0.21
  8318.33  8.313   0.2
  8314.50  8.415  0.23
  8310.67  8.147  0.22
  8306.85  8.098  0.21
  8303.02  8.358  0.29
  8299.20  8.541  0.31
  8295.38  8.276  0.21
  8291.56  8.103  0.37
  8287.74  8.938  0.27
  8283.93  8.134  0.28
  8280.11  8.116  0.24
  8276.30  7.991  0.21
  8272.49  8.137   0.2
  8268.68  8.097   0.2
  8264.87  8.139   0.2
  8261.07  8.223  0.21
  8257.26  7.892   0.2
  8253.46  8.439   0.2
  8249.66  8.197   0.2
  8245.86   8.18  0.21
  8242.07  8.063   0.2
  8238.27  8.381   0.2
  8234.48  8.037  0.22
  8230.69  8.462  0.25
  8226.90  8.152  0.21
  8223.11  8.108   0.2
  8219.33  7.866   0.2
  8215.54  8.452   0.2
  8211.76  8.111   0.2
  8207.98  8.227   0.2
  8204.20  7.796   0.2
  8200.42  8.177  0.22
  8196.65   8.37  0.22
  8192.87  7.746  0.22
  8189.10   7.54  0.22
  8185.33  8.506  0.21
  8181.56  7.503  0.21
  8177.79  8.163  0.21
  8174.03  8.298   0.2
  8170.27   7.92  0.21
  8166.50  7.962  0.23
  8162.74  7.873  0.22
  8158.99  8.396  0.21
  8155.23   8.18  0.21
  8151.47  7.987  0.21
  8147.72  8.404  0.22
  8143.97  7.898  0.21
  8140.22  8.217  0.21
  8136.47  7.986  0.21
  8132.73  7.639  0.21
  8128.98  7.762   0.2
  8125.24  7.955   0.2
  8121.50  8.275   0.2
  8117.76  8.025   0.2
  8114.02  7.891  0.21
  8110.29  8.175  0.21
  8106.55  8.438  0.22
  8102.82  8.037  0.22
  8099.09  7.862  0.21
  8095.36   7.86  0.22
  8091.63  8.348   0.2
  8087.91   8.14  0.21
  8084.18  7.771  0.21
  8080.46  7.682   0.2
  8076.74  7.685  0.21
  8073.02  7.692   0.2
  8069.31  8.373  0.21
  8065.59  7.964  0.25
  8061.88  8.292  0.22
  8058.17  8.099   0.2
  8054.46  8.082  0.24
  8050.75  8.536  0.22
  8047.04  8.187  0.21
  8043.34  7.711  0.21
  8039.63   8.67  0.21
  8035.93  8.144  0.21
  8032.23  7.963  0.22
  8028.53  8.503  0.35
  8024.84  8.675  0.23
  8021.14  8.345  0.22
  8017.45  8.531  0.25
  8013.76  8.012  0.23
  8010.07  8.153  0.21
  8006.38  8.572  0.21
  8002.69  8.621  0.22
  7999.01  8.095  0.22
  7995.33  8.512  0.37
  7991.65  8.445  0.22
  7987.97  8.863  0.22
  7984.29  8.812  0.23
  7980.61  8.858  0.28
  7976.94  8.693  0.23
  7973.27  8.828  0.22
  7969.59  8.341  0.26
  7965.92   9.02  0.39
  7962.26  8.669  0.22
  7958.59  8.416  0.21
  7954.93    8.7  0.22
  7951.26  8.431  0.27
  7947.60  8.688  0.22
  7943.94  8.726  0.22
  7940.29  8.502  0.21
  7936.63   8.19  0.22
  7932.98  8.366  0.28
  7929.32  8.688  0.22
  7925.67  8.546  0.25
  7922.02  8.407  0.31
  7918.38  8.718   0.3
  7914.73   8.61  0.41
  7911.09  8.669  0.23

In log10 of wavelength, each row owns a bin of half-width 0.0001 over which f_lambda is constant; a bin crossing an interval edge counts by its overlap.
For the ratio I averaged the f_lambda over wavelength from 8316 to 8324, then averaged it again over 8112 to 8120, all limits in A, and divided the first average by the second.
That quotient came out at 1.02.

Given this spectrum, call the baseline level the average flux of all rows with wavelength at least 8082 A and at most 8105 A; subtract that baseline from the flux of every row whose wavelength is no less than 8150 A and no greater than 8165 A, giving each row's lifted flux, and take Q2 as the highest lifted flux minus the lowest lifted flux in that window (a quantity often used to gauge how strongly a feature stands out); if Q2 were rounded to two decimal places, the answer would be 0.52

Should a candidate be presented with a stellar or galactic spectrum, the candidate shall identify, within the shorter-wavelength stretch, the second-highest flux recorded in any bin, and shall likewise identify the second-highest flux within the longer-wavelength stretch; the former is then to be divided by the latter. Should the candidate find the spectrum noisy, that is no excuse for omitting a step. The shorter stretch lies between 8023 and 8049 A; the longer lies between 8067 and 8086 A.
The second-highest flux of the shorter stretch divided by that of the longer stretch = 1.12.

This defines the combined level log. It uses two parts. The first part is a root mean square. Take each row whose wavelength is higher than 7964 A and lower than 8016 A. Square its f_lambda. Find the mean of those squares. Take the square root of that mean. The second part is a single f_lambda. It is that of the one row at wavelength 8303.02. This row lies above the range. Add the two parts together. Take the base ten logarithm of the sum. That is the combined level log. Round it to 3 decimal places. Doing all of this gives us 1.228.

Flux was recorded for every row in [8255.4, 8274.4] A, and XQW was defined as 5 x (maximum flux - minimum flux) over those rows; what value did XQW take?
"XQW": 1.7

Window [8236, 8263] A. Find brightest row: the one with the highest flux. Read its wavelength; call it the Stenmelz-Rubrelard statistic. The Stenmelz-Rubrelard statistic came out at 8253.46 A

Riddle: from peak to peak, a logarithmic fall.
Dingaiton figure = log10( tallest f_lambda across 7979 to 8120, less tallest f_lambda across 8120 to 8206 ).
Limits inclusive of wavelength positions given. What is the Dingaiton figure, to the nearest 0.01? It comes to -0.45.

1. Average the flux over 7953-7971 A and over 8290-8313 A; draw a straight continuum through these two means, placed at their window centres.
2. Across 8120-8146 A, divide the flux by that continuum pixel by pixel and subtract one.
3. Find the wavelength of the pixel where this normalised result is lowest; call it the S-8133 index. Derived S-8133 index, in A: 8132.73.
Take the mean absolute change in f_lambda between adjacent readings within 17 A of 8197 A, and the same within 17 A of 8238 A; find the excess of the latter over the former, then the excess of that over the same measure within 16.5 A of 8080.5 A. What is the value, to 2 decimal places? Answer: -0.54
